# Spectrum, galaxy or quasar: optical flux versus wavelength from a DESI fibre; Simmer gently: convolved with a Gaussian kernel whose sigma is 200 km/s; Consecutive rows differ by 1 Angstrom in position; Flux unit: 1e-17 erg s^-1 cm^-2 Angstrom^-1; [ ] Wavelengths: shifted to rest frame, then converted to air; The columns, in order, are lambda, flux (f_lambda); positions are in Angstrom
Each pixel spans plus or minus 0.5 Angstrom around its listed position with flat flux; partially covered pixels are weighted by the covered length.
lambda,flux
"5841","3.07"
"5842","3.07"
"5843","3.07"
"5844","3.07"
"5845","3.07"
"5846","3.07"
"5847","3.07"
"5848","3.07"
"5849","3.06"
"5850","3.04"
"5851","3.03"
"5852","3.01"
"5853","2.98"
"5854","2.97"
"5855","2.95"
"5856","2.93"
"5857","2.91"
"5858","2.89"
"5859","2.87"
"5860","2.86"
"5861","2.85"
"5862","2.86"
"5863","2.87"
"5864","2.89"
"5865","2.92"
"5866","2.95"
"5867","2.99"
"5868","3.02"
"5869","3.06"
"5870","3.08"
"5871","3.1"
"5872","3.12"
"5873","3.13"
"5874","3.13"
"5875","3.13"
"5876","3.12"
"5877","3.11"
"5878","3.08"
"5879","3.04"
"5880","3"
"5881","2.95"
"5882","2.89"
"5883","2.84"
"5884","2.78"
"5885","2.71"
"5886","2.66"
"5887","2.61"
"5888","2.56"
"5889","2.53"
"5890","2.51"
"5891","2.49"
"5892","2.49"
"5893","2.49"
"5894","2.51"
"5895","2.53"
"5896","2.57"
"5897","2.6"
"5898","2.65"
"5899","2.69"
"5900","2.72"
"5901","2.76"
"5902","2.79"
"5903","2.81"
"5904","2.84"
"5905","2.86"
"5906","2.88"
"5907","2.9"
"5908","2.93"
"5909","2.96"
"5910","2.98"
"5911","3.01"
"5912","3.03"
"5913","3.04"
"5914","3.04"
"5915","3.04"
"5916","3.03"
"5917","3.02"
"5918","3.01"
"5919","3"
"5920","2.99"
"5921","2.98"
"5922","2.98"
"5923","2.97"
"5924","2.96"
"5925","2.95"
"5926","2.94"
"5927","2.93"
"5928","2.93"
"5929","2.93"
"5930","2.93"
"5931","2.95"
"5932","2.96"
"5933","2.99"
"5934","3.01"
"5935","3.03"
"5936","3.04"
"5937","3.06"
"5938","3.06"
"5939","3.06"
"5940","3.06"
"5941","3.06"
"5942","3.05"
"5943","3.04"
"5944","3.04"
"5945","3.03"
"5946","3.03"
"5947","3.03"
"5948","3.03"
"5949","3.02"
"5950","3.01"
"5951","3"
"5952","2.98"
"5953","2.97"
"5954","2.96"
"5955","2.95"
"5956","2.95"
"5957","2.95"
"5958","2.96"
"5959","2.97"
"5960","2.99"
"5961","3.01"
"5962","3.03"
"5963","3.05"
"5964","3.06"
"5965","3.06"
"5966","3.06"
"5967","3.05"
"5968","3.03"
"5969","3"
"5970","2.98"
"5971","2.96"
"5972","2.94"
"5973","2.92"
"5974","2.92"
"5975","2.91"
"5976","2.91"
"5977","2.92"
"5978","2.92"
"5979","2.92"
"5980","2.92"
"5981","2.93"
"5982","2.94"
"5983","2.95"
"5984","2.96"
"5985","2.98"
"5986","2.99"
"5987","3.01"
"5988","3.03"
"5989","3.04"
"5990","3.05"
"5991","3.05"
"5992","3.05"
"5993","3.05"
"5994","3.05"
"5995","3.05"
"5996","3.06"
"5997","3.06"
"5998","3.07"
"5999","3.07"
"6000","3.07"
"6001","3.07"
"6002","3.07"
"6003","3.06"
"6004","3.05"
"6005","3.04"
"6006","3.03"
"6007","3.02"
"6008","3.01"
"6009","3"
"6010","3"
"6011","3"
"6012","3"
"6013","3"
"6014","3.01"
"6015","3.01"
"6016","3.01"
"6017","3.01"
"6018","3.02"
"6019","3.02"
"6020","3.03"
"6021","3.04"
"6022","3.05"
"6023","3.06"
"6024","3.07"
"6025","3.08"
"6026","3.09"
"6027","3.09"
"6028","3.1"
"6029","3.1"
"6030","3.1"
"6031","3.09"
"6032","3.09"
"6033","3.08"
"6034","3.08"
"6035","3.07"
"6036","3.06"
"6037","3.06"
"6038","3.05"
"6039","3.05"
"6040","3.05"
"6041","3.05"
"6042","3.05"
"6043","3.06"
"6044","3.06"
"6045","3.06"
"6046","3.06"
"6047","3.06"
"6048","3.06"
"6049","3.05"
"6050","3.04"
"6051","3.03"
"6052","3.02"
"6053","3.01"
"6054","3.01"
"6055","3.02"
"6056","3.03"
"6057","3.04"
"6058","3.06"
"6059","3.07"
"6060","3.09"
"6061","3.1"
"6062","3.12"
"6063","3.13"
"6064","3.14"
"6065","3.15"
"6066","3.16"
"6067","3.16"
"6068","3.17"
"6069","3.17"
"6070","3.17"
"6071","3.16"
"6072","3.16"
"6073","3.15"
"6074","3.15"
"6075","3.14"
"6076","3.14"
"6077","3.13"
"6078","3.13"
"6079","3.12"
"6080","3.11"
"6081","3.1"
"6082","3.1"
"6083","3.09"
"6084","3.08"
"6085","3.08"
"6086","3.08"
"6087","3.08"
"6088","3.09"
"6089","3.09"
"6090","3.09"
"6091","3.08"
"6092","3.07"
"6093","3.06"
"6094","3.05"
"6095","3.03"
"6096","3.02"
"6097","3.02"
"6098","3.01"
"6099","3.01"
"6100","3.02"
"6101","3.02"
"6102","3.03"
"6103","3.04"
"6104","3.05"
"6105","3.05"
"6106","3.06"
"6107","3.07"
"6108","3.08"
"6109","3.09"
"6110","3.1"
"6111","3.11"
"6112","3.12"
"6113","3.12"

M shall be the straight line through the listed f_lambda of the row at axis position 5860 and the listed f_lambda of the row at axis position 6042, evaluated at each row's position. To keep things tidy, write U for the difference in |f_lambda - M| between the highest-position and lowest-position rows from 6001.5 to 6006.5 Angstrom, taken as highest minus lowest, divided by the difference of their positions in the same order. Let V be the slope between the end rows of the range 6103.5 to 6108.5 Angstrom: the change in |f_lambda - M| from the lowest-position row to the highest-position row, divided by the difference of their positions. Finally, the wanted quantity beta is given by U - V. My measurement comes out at -0.005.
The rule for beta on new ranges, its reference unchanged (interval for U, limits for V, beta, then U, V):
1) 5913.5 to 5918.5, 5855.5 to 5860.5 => 0.010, -0.009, -0.019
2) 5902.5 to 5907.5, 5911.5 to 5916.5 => -0.020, -0.021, -0.001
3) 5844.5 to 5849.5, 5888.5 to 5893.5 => -0.015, -0.004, 0.011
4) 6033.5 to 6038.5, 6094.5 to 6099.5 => -0.015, -0.009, 0.006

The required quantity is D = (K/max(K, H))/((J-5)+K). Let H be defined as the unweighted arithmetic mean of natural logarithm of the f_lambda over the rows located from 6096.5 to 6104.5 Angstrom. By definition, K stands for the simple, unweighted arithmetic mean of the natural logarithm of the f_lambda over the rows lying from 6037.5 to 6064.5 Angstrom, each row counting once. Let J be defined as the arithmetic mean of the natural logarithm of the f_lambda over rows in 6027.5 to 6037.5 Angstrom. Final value -0.363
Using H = 1.11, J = 1.13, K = 1.12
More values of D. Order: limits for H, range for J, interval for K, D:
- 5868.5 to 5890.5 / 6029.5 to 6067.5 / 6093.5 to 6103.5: -0.361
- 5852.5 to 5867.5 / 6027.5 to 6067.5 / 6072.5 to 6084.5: -0.365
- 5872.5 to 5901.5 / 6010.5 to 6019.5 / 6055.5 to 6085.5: -0.362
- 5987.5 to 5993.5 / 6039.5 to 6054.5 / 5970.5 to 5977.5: -0.343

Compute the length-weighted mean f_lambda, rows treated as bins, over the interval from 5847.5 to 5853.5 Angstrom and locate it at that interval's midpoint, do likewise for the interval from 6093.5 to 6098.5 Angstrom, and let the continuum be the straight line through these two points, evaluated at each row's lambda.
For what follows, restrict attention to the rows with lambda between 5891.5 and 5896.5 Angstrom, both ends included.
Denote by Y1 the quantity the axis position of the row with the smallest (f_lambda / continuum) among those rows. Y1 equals 5892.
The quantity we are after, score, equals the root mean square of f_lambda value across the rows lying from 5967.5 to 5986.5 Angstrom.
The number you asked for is 2.95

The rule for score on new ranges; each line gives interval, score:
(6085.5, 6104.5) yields 3.05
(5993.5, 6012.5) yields 3.04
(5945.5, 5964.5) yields 3.00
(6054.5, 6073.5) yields 3.12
